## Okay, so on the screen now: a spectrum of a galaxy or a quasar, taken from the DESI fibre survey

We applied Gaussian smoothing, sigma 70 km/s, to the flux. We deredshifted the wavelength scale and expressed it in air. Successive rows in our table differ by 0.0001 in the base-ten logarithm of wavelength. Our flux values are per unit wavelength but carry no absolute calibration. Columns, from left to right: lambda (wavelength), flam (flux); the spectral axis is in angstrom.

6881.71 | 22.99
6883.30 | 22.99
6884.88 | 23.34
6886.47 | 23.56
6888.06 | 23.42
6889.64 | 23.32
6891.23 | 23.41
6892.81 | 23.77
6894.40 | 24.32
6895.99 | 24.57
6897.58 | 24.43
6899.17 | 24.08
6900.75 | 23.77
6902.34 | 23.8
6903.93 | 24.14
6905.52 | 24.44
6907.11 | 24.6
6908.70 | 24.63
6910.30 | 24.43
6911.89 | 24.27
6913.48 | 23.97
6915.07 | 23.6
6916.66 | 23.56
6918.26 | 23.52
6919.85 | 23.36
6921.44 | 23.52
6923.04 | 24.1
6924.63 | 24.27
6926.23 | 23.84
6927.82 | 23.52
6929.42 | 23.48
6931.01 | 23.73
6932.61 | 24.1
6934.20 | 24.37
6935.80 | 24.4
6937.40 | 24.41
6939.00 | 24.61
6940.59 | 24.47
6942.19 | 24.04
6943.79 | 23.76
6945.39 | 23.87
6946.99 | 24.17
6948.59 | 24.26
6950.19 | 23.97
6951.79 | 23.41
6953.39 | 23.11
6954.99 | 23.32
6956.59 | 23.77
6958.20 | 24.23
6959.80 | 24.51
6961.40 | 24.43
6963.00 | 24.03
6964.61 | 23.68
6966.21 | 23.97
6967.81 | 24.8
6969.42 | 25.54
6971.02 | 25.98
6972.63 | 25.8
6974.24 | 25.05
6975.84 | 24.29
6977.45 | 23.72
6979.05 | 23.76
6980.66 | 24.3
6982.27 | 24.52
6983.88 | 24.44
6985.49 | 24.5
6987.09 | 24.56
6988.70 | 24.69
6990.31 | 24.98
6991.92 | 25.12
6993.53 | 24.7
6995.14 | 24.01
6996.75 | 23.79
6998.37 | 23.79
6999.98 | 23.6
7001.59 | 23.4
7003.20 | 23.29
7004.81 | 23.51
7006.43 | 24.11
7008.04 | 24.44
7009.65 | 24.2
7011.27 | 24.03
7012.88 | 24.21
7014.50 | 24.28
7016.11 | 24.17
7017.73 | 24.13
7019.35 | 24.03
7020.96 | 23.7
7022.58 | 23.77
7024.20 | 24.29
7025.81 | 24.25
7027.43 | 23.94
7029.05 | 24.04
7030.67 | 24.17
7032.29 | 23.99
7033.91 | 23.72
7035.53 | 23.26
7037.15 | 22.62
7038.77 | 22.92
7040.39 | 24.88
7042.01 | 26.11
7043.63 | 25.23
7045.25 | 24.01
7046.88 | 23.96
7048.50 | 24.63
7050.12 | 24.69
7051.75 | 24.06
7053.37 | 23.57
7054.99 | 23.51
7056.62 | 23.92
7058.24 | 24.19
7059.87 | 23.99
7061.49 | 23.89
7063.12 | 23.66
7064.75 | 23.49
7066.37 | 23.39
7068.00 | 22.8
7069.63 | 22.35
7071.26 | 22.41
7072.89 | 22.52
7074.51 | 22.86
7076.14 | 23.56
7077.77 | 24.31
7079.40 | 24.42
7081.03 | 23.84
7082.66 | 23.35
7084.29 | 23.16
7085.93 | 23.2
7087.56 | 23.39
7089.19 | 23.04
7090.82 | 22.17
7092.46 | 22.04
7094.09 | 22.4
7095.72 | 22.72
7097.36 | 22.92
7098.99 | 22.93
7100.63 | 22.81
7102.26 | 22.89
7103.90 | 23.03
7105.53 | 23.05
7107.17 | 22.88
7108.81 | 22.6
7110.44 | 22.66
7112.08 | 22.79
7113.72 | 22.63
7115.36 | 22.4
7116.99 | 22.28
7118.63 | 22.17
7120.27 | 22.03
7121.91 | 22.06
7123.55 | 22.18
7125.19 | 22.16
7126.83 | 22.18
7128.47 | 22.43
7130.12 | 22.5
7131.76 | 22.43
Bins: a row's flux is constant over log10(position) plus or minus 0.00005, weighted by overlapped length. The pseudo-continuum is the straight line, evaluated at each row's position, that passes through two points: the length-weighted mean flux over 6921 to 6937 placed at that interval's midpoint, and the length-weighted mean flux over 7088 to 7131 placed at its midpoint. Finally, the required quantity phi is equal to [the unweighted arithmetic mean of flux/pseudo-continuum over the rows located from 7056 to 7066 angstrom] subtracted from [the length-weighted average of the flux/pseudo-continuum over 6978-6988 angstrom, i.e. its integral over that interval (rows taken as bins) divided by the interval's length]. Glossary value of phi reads -0.006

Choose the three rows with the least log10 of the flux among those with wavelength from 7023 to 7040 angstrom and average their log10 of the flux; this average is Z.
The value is 1.360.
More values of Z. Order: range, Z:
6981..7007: 1.369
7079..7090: 1.364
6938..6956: 1.367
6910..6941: 1.370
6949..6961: 1.367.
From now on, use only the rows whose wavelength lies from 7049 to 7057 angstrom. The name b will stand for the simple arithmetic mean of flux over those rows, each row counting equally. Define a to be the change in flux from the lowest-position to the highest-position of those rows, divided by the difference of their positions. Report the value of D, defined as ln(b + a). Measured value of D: 3.17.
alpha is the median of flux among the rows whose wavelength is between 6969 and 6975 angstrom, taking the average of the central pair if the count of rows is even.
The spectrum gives 25.7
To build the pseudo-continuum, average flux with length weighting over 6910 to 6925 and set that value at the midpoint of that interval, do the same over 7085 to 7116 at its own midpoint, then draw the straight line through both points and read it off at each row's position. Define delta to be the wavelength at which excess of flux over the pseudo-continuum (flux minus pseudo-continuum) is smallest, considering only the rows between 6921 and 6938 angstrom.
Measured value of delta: 6921.44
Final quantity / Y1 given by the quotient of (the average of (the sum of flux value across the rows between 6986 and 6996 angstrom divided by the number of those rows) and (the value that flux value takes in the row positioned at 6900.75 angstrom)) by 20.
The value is 1.21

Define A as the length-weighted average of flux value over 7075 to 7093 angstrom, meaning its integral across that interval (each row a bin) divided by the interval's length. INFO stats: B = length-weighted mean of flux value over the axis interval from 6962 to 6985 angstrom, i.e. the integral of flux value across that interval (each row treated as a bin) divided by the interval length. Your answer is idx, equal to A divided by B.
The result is 0.95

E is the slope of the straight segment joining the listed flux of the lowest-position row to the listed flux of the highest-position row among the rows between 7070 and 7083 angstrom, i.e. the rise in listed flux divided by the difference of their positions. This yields 0.08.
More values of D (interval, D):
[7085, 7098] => 3.12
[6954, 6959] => 3.18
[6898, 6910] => 3.19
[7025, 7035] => 3.18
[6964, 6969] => 3.20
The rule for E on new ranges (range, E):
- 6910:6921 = -0.11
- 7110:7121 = -0.06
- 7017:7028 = -0.02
